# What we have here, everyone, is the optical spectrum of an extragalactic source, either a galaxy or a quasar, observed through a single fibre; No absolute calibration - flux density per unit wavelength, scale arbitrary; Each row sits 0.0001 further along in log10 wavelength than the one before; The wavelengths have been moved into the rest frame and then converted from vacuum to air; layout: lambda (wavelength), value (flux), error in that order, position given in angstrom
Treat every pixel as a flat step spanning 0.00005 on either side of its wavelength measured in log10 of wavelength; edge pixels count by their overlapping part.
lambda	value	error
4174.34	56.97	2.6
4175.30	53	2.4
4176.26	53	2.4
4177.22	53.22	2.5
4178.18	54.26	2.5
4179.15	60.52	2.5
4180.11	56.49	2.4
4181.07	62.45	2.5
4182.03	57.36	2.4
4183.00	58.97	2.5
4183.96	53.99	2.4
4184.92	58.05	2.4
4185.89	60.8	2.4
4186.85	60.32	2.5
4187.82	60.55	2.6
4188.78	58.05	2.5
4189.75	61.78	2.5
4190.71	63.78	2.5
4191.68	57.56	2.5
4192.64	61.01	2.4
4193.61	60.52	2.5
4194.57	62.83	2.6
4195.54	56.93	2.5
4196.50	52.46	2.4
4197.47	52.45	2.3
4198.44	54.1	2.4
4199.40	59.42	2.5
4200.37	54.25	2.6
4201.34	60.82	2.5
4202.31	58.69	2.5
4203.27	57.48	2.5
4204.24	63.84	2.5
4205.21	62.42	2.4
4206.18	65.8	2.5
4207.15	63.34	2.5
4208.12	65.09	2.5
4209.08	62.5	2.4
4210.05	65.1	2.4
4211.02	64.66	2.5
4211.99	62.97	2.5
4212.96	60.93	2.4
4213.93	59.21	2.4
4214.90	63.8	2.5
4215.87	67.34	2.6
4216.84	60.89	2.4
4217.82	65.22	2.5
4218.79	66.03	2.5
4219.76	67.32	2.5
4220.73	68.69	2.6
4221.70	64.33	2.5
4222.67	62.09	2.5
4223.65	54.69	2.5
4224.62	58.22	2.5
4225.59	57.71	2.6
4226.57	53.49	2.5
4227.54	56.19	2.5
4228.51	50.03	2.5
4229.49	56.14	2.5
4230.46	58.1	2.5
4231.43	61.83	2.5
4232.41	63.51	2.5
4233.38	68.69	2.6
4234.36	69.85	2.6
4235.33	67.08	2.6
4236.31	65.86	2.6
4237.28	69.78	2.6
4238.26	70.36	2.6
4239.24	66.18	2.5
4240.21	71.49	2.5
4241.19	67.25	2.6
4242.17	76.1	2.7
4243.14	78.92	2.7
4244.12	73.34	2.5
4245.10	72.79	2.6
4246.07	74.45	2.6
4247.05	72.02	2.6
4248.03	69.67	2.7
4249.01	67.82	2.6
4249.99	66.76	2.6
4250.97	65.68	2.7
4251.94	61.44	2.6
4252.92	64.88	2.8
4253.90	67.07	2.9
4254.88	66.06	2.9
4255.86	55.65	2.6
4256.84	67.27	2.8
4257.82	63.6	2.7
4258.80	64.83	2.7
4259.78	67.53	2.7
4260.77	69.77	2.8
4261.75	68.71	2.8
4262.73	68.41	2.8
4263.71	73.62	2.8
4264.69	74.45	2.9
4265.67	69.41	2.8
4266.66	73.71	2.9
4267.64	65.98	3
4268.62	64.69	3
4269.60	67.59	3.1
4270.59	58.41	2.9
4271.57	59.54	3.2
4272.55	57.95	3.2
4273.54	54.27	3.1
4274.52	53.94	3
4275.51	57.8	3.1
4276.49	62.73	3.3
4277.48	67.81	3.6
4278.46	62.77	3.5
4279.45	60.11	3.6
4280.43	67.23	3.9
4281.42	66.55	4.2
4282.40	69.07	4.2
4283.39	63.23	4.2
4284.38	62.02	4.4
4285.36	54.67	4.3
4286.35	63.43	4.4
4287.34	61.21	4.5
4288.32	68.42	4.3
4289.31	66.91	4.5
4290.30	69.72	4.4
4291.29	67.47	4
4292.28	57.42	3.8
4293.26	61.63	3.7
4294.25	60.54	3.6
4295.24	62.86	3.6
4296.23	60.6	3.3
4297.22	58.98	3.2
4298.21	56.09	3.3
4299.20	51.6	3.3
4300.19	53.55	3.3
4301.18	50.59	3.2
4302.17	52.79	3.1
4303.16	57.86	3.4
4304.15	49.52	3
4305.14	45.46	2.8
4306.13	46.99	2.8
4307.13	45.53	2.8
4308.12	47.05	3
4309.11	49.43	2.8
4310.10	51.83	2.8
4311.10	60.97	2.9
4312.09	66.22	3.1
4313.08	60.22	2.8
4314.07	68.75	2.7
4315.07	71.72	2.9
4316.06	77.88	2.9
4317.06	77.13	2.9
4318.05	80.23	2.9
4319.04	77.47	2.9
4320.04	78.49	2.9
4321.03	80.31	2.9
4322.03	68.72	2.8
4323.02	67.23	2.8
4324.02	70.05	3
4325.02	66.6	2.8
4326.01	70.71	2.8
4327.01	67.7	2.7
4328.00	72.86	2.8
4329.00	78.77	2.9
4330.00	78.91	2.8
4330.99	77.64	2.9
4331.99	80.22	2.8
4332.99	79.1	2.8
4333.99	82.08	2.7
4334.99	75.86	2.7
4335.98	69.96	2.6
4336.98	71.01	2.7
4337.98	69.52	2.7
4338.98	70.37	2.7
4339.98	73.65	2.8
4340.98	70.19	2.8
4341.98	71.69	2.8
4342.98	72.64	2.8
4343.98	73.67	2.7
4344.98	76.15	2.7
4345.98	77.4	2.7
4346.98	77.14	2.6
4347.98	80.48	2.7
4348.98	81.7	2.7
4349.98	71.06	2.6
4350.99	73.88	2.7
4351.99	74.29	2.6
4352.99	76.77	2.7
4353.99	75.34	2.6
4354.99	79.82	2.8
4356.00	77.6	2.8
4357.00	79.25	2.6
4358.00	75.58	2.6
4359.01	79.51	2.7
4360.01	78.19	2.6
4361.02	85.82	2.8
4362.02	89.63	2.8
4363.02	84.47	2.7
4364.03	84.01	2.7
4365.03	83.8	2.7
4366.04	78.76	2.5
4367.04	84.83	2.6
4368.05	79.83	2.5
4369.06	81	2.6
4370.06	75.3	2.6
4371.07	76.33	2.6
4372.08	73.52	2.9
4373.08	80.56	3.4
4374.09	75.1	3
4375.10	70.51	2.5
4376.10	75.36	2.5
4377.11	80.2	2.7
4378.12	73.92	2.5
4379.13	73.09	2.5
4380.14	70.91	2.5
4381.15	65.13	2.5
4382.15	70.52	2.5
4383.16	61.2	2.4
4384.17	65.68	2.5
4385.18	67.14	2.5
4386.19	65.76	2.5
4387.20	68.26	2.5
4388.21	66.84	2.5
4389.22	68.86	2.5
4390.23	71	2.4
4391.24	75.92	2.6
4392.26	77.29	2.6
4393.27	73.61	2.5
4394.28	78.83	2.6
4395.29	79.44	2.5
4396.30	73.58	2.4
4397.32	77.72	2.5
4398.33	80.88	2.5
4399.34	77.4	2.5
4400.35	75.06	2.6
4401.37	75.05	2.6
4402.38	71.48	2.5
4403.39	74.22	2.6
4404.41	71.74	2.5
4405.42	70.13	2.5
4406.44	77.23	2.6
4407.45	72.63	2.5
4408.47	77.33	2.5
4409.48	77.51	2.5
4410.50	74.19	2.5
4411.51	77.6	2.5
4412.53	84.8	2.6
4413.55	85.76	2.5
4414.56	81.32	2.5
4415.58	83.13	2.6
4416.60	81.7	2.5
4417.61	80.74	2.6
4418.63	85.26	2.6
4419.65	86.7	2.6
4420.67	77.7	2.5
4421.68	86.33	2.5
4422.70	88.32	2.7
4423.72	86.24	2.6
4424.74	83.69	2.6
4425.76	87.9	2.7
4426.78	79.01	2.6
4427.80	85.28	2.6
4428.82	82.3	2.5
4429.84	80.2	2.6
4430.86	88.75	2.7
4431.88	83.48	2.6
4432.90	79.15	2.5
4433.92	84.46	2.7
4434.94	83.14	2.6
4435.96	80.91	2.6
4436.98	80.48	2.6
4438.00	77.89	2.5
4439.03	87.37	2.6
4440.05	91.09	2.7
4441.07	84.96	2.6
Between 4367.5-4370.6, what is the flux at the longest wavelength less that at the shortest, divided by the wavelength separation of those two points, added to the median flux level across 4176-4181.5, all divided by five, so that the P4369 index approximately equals 10.6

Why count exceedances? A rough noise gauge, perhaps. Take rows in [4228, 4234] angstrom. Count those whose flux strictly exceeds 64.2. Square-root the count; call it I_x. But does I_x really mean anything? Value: 1.0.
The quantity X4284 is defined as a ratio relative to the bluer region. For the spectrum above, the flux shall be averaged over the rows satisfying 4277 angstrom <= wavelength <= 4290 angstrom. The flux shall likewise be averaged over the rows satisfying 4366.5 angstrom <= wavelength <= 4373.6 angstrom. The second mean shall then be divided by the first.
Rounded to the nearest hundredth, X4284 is 1.23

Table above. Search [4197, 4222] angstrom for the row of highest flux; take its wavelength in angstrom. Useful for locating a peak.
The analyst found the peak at 4220.73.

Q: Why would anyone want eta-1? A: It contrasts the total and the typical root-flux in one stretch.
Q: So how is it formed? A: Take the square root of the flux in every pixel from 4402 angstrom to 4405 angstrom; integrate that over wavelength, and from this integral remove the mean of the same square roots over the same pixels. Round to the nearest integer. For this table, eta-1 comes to 17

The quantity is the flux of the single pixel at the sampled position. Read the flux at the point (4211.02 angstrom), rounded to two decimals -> 64.66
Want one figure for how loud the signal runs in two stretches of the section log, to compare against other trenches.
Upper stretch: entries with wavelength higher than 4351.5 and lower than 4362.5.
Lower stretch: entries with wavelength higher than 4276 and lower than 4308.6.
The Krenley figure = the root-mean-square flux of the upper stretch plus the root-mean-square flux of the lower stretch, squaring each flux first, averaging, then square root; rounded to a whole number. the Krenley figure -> 139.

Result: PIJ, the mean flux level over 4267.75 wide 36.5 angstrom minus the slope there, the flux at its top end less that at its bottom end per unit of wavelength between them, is 64.8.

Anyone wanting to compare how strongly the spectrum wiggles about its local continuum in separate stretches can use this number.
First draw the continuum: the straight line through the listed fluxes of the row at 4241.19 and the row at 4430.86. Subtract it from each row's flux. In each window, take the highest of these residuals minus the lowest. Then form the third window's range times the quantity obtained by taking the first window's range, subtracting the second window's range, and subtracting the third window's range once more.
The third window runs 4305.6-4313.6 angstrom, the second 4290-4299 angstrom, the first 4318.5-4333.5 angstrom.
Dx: -412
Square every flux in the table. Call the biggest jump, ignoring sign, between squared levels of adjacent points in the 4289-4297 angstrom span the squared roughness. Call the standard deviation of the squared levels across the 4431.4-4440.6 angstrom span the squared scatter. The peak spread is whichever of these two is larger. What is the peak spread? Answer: 1255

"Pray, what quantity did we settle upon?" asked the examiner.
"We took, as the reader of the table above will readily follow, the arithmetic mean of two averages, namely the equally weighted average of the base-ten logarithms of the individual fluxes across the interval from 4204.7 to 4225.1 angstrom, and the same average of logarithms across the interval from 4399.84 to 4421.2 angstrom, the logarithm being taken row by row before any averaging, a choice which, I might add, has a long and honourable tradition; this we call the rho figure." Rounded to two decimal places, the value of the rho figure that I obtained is 1.85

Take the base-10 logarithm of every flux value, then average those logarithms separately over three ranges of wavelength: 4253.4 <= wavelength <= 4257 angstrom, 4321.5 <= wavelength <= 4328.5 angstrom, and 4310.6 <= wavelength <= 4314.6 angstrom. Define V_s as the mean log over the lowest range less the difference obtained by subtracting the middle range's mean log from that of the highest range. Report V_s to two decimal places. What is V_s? 1.77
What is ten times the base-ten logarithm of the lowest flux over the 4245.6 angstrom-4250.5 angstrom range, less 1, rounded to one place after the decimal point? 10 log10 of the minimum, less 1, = 17.2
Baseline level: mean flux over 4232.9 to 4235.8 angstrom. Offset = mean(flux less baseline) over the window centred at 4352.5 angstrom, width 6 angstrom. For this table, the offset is 7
